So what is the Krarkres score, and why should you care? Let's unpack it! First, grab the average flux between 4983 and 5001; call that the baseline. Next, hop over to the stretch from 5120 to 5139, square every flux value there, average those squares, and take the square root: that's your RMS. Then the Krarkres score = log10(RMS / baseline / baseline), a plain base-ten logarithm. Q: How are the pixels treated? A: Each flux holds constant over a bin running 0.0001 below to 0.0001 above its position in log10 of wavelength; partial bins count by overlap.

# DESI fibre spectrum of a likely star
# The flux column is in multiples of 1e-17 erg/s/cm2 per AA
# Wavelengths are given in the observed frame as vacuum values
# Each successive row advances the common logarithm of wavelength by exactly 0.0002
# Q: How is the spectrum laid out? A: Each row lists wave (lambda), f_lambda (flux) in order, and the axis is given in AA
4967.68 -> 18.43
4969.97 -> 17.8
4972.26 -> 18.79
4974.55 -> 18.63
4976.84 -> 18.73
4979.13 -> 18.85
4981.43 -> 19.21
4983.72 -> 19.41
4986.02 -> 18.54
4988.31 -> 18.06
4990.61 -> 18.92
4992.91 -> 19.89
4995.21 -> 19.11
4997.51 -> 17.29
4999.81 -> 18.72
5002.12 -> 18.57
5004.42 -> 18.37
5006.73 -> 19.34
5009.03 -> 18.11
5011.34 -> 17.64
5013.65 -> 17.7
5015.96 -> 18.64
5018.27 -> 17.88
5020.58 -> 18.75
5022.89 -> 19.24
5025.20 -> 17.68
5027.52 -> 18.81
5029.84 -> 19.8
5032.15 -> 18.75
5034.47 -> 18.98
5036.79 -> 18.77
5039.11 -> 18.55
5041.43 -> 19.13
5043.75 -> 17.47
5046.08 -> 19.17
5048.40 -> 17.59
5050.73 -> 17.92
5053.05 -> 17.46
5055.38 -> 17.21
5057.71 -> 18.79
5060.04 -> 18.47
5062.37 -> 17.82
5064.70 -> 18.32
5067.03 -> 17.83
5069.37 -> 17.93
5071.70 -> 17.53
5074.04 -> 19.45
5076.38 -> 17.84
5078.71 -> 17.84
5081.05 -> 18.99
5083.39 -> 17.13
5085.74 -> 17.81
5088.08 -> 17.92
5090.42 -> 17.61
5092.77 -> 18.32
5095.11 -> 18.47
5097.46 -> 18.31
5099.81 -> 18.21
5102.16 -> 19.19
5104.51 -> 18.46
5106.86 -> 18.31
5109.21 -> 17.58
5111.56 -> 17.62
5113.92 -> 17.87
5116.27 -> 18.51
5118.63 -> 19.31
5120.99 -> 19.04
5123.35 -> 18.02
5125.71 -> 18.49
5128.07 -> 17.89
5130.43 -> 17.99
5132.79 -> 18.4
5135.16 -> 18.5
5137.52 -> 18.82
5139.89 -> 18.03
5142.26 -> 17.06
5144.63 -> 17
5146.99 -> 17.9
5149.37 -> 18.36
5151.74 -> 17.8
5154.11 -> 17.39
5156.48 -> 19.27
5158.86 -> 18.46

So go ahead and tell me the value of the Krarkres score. -1.28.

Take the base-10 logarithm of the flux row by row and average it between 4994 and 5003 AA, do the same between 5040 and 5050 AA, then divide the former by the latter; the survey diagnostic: 1.00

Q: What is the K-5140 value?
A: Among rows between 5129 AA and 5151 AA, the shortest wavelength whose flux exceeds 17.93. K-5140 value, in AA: 5130.43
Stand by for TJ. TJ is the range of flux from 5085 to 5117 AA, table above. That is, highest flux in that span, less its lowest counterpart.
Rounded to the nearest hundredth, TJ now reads 1.61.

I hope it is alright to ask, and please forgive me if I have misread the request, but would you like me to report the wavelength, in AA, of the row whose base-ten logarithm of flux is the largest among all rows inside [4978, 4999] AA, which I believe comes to 4992.91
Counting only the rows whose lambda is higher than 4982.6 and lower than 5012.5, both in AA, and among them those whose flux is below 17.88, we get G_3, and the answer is 2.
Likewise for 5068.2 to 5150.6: 11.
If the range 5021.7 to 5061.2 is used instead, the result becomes 5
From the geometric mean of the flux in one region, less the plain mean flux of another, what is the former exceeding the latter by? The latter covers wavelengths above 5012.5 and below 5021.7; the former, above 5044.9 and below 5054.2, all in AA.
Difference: -0.22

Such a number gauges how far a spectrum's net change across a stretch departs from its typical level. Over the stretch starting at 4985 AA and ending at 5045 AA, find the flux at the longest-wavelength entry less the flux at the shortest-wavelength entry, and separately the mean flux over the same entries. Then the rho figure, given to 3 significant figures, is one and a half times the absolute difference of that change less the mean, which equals 29.5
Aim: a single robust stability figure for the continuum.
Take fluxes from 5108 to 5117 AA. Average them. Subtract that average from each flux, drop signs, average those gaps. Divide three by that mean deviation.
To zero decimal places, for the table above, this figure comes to 10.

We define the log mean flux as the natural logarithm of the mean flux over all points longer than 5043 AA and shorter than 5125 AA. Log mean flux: 2.90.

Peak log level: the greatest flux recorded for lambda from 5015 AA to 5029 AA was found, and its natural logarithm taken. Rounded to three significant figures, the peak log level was 2.96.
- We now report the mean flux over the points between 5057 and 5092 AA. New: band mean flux 18.1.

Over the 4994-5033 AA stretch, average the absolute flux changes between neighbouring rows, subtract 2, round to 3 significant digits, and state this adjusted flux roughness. -1.12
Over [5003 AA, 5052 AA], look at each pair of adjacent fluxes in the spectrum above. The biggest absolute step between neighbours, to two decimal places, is 1.70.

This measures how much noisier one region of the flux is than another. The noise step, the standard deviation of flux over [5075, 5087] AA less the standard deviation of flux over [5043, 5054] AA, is -0.05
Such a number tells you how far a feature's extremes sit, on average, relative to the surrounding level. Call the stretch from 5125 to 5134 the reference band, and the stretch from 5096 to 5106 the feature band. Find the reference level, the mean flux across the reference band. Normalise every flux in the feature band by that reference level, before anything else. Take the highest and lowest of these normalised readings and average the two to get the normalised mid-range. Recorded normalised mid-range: 1.03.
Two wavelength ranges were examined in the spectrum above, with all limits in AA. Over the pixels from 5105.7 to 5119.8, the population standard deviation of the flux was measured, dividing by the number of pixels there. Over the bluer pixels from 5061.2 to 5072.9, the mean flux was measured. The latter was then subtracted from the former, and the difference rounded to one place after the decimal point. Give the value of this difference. -17.3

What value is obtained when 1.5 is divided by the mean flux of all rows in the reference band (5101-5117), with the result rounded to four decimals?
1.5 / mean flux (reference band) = 0.0823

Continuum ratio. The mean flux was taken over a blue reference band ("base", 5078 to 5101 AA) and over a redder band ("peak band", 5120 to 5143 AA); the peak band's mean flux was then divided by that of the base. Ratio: 1.01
